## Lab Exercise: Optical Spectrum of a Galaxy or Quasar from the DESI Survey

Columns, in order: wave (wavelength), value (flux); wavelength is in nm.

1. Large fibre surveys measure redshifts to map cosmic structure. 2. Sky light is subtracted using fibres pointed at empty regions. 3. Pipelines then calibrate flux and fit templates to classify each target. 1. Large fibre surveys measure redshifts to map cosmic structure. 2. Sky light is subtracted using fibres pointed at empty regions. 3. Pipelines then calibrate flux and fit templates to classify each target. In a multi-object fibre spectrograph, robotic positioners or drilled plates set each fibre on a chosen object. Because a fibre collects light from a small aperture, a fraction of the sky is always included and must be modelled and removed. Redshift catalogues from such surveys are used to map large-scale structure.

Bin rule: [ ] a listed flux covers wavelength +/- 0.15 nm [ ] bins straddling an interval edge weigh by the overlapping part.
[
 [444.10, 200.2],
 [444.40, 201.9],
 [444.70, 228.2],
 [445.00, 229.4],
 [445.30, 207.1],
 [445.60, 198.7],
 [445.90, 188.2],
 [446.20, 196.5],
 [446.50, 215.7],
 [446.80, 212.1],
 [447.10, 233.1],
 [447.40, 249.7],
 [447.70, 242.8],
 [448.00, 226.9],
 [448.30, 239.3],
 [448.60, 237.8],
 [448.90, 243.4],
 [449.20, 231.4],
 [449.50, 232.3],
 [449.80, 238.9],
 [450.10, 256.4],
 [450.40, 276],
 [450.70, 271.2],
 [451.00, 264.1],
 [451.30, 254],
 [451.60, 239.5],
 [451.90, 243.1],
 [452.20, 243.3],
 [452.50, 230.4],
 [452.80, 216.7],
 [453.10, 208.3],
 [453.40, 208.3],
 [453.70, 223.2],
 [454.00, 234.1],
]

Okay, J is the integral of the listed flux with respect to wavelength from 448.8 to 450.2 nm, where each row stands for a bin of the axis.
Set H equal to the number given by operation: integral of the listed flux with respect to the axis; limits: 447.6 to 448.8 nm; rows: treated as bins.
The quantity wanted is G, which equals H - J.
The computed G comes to -52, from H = 284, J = 336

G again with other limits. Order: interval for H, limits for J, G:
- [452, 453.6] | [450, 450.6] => 195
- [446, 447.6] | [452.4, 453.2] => 179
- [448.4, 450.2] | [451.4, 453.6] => -70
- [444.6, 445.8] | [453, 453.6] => 131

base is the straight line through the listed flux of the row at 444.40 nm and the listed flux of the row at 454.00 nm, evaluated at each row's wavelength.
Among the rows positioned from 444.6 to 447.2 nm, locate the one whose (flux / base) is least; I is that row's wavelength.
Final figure 445.90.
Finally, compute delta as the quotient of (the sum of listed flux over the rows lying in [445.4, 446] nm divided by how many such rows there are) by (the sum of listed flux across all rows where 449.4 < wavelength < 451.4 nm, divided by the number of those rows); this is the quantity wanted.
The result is 0.76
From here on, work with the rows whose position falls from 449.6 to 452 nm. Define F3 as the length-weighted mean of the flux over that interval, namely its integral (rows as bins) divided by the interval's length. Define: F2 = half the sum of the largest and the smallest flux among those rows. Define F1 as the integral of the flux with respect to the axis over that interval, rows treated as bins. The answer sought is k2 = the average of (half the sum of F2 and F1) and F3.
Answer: 345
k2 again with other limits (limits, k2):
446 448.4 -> 304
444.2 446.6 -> 281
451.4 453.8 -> 306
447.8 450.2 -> 322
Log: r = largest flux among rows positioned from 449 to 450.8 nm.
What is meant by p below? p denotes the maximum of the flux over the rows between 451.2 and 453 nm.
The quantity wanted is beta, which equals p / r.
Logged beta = 0.92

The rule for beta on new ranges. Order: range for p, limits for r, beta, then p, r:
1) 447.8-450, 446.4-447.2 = 1.04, 243.4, 233.1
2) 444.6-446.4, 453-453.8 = 1.03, 229.4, 223.2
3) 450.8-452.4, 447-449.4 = 1.06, 264.1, 249.7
